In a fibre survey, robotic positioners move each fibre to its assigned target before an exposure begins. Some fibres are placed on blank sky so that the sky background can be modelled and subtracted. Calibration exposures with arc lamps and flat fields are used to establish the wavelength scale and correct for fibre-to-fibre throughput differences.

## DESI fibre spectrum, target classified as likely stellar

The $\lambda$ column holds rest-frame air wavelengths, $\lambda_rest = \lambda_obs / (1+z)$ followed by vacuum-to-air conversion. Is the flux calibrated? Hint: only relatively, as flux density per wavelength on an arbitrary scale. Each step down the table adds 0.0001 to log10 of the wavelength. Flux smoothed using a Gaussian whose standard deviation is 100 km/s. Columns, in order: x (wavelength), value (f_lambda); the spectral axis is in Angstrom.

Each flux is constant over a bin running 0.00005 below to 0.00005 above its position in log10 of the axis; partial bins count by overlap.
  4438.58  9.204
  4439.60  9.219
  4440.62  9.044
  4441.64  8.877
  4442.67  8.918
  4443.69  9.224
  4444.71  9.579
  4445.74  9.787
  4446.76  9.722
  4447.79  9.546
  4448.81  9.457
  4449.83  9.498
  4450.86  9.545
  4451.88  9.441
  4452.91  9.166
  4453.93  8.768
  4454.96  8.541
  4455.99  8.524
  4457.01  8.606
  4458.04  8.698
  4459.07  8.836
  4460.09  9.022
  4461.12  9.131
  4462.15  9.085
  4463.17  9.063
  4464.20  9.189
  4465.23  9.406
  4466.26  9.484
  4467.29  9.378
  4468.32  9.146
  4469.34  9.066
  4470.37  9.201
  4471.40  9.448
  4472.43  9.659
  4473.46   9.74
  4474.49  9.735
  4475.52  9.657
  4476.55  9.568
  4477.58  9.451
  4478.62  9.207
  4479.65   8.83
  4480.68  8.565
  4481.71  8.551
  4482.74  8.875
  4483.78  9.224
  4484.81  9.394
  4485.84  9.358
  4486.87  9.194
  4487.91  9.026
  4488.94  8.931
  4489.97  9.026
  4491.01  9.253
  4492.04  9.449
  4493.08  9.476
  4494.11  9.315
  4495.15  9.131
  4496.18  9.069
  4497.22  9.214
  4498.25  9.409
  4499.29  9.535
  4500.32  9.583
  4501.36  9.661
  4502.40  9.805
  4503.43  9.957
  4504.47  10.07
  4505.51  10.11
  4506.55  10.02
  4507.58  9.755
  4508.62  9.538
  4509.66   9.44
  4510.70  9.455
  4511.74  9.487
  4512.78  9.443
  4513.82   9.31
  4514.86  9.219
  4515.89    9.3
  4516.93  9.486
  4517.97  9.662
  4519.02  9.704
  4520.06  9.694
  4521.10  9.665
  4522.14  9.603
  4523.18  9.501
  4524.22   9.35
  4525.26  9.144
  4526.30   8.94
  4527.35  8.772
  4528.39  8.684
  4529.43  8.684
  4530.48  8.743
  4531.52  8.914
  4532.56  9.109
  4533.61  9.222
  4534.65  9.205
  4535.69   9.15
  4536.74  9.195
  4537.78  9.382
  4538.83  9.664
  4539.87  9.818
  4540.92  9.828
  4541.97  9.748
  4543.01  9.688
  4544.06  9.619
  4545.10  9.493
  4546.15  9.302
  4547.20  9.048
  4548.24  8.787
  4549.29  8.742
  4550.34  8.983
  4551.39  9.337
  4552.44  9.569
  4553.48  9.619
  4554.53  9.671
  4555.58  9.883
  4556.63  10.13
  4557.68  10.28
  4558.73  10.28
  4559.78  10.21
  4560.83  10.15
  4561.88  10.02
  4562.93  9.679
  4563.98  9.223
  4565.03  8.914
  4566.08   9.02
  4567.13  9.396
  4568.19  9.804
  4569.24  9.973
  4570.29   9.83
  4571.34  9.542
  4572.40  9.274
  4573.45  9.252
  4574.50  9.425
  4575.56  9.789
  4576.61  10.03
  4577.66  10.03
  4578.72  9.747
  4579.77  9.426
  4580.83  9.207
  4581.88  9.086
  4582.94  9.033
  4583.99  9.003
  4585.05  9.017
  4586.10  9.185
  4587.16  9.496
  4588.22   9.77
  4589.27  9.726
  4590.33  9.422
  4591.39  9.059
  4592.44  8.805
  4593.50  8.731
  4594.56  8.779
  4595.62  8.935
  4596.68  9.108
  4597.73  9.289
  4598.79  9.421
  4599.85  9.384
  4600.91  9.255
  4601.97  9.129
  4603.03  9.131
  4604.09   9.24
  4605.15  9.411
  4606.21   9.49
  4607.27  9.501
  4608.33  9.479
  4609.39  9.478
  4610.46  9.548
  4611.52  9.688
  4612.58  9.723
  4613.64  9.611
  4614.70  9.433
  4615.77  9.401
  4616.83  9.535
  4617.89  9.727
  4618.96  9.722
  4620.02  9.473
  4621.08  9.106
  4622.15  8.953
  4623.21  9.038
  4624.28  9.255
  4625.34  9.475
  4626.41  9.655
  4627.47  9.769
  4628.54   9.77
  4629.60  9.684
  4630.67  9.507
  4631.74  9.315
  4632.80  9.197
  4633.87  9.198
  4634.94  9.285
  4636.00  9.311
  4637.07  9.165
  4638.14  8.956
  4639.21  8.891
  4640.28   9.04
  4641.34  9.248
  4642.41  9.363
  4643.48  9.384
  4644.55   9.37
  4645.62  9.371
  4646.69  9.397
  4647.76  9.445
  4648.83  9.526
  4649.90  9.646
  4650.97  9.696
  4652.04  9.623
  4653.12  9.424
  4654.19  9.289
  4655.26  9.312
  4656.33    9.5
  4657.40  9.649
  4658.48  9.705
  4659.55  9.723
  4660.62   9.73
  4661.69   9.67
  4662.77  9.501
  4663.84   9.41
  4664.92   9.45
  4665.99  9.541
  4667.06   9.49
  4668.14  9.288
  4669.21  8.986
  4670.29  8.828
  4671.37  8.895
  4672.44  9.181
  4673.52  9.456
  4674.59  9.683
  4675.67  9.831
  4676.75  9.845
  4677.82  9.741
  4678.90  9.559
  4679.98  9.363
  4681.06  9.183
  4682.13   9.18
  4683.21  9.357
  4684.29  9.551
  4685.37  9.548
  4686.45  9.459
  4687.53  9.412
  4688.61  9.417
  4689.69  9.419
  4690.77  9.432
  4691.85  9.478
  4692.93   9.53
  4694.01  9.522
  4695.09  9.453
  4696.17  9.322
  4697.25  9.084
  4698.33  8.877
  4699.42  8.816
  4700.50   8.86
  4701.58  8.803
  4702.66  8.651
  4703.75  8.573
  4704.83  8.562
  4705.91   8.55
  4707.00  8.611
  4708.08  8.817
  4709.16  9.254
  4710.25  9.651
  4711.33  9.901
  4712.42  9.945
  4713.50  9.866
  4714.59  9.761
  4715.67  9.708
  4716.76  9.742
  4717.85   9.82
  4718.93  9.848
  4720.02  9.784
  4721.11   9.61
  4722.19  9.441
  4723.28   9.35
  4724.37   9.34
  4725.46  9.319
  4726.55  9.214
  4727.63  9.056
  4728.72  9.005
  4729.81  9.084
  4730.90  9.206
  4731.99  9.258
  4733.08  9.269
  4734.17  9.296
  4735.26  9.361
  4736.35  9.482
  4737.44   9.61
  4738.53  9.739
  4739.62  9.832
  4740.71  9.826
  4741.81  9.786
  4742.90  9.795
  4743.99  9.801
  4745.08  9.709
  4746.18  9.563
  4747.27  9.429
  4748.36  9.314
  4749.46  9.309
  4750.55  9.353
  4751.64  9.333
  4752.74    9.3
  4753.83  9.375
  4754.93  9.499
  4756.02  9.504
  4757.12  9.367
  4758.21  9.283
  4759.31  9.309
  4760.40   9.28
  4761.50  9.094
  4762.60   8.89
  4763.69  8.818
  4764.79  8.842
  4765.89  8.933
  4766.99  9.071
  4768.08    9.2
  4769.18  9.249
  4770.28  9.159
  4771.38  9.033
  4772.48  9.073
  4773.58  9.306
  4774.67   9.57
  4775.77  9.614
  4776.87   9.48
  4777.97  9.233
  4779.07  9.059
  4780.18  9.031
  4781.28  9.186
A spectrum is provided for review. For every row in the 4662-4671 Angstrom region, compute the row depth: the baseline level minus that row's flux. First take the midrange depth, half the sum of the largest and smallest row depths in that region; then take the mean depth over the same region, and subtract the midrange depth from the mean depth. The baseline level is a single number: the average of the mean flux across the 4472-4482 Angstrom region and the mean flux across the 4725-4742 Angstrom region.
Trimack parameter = -0.13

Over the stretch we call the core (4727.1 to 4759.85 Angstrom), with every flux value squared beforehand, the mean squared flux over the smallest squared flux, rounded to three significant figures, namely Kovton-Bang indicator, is 1.10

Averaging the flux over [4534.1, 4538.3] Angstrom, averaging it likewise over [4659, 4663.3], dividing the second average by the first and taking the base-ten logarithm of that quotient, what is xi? 0.019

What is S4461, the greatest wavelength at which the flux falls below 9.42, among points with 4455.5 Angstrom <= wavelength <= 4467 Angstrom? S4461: 4465.23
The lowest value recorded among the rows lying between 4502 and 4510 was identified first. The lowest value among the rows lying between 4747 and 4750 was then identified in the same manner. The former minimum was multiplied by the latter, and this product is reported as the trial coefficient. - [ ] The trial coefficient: 88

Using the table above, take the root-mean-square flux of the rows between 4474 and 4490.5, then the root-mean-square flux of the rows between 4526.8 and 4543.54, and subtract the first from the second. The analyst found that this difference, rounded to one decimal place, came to 0.1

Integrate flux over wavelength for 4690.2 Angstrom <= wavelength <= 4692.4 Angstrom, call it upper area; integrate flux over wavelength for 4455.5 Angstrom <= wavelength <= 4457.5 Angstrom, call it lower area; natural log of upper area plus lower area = 3.64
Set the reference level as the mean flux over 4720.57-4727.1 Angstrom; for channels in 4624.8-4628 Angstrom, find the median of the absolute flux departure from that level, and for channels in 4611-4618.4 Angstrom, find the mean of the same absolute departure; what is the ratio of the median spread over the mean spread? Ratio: 1.3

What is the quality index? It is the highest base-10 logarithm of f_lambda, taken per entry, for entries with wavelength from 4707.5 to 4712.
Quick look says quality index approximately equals 0.996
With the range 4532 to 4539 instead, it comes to 0.985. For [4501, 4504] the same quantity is 0.998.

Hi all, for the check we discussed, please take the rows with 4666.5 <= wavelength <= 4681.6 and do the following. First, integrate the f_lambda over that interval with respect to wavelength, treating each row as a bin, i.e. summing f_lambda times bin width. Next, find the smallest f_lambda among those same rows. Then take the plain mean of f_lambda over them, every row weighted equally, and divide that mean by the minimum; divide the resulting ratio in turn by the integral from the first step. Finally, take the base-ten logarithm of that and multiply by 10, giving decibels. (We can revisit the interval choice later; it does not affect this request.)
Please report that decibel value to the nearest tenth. -21.2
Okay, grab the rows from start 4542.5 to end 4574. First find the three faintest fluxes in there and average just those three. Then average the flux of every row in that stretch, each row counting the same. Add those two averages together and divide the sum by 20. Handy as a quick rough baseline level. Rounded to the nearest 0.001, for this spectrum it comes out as 0.919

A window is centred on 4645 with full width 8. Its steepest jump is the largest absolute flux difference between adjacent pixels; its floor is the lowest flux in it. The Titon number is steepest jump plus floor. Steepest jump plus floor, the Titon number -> 9.36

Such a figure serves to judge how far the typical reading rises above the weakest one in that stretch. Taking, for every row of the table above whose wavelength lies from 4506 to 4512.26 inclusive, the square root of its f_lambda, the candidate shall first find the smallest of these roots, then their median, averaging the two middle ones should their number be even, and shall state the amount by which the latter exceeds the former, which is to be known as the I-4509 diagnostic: 0.012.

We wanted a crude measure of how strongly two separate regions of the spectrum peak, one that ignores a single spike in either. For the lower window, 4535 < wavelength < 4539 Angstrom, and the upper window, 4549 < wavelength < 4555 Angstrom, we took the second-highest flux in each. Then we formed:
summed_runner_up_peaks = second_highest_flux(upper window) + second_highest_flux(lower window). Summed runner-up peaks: 19.0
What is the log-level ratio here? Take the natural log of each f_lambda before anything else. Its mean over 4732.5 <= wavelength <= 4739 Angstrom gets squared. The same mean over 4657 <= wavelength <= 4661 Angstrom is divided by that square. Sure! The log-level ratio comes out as 0.450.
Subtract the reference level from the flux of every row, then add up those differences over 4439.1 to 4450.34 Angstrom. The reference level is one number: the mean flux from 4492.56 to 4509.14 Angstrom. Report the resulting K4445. -2.8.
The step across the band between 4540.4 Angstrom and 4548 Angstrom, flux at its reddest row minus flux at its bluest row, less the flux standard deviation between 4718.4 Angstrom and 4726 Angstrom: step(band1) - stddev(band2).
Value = -1.0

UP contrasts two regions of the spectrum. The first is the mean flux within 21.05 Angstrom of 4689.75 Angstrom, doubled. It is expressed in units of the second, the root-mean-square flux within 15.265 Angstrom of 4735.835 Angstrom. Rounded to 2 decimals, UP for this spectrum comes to 1.95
